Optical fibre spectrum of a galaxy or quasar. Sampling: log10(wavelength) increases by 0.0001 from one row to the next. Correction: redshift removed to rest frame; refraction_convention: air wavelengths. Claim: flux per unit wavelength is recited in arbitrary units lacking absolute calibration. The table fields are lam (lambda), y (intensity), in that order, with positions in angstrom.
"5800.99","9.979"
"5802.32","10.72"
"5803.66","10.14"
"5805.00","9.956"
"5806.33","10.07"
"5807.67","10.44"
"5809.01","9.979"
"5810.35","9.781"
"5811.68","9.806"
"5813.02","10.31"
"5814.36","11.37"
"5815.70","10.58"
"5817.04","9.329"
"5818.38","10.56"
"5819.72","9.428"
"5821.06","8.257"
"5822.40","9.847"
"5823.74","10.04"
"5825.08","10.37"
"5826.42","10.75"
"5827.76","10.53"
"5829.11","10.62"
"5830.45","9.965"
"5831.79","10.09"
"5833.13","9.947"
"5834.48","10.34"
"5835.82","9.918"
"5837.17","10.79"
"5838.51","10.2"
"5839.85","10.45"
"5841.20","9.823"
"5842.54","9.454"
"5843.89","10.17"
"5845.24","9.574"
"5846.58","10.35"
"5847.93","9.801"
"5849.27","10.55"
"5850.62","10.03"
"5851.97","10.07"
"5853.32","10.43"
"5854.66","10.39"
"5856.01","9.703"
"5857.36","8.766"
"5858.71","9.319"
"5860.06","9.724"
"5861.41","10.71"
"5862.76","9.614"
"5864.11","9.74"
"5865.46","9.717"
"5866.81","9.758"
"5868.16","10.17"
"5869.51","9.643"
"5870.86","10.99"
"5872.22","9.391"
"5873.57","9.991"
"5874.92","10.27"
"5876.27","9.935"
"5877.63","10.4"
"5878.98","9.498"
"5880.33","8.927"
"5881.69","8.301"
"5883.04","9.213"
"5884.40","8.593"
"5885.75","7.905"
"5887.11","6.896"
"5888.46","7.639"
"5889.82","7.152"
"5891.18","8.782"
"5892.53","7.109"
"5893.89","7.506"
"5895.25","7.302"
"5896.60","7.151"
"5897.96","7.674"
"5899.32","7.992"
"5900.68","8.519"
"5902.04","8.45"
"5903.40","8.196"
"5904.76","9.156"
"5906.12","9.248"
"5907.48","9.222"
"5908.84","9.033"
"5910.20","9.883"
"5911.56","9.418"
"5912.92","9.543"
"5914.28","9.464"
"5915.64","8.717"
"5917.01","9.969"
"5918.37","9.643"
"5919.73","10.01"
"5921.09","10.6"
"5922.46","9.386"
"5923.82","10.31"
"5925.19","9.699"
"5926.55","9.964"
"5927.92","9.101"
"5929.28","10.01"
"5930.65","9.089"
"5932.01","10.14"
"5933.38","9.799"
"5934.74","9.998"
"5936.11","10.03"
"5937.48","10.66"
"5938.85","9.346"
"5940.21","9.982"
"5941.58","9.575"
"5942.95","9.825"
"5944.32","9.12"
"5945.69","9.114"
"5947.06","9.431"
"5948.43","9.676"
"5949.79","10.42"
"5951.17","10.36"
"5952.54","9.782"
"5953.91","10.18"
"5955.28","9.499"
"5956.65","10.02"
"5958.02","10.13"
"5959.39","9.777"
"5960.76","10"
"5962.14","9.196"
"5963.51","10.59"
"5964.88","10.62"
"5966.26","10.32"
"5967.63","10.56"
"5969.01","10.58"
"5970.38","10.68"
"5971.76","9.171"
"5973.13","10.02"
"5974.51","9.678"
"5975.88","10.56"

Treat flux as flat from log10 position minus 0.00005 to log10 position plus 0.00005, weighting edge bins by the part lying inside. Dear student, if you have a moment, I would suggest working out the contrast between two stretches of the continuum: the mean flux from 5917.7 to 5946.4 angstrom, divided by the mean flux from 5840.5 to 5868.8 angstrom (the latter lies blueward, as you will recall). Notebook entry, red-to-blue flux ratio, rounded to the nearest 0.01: 0.99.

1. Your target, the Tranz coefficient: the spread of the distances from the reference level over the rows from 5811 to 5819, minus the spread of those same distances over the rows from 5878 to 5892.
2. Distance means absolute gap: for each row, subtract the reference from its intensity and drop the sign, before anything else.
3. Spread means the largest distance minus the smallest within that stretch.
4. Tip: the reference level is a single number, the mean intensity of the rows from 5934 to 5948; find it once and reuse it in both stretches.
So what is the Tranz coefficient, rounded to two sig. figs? -1.0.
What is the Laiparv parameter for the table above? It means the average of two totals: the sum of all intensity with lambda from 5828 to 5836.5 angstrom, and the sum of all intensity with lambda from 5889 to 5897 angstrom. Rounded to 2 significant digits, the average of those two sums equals 53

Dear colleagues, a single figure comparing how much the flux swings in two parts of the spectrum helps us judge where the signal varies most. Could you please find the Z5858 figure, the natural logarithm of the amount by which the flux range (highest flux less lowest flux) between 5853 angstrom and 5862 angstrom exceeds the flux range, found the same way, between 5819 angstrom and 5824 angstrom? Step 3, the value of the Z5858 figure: -1.8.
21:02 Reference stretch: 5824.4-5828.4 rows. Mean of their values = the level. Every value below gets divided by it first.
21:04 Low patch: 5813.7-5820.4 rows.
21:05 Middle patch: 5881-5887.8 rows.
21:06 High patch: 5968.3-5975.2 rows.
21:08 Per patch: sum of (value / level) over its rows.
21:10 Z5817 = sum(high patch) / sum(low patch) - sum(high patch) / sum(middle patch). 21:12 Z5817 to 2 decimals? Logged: -0.25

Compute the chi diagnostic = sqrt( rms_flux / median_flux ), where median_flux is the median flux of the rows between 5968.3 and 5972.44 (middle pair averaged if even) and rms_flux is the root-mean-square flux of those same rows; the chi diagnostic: 0.98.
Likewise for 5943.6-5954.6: 1.00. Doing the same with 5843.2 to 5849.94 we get 1.00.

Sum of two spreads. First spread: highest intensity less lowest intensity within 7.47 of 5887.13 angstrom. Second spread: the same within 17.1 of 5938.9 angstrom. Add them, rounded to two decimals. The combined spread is 3.89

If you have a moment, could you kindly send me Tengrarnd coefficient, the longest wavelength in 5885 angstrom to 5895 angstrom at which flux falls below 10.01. 5893.89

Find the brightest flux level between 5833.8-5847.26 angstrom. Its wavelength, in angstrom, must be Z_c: 5837.17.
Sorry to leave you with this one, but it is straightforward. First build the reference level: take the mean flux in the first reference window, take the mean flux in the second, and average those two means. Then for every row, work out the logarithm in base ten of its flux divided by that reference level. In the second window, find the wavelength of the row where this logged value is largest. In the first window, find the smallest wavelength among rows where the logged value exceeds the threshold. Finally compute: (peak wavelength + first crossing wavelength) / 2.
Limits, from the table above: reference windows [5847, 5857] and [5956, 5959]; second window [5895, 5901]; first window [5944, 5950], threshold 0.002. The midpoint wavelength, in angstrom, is 5925.2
